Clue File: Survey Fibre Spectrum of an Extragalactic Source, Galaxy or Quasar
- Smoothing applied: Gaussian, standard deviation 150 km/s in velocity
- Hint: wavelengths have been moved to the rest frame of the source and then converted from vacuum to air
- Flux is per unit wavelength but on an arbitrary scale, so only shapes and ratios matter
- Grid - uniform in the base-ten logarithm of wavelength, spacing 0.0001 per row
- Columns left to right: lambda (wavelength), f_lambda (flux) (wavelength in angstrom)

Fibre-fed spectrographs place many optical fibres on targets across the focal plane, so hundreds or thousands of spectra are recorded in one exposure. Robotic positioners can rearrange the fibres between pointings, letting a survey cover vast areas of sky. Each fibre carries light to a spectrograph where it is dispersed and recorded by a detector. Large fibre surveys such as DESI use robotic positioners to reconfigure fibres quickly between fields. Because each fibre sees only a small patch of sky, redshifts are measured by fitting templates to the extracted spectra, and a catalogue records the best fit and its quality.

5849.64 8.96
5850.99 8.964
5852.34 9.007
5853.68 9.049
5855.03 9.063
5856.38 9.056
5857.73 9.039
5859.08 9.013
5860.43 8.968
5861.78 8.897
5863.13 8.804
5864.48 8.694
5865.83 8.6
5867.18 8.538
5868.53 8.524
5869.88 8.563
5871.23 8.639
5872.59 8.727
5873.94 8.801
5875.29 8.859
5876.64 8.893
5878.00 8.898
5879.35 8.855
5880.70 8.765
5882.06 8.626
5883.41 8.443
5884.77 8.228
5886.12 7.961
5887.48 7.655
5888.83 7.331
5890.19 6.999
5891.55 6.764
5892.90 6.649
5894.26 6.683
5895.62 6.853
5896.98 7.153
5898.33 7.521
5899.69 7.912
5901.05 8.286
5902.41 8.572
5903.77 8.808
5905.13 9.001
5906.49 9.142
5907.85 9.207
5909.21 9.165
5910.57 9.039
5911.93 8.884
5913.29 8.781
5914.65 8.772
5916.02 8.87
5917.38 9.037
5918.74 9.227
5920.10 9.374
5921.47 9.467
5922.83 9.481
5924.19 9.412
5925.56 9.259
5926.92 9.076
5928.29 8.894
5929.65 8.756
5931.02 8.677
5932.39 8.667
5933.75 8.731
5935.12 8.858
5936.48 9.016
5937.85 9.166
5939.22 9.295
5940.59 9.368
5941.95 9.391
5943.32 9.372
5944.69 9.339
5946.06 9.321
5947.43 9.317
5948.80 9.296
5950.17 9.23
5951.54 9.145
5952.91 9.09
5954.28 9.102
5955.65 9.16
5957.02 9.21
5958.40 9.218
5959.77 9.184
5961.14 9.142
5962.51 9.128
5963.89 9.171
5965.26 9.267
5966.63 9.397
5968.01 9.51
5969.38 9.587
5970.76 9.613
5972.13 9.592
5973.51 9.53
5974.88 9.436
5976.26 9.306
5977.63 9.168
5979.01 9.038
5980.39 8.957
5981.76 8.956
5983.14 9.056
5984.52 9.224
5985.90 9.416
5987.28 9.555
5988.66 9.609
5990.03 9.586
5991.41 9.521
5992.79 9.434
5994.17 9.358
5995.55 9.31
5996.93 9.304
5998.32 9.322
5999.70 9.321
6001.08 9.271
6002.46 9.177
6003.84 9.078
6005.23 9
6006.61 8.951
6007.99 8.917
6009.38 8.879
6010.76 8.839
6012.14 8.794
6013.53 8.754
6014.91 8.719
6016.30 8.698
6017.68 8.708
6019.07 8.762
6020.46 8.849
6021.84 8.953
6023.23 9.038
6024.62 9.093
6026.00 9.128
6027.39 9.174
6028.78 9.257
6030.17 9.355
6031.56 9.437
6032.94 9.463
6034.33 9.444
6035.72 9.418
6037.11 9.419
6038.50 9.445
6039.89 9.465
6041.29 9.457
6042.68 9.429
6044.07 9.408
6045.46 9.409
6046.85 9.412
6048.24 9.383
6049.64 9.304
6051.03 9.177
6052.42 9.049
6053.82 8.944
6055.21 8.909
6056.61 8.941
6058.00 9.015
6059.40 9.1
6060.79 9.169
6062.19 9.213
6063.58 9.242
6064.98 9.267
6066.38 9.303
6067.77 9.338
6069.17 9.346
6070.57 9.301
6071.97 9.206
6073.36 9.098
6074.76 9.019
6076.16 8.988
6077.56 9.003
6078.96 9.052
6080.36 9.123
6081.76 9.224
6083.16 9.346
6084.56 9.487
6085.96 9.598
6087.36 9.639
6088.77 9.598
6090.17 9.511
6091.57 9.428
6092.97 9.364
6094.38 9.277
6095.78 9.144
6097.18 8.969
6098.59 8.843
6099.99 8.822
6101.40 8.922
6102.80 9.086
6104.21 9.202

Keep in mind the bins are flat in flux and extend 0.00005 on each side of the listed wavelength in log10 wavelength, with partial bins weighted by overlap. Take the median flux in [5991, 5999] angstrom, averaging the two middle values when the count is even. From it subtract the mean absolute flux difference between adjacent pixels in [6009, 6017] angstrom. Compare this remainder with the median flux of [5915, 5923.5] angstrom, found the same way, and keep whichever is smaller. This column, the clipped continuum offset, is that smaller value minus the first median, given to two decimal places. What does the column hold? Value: -0.04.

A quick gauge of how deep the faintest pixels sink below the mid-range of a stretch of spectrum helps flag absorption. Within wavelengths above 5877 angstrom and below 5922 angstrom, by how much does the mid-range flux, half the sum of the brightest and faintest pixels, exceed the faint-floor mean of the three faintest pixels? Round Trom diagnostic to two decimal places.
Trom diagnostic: 1.36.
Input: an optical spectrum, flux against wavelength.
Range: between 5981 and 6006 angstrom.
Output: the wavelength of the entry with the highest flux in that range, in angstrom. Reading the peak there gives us 5988.66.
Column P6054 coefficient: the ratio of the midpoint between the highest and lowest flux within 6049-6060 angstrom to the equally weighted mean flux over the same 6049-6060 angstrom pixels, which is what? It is 1.006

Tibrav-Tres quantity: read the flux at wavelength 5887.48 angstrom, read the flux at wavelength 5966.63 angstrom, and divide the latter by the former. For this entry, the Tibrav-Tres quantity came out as 1.23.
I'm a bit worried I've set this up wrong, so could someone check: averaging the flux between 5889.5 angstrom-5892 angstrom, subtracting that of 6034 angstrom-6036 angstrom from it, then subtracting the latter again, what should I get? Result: -12.0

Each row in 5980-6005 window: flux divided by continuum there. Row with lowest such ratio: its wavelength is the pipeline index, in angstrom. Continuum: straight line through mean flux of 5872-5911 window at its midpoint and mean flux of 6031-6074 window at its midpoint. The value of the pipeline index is 6003.84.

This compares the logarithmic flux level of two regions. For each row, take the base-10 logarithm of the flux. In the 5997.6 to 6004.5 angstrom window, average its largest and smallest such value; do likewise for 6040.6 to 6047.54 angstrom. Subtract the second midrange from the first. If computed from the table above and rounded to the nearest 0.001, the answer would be -0.011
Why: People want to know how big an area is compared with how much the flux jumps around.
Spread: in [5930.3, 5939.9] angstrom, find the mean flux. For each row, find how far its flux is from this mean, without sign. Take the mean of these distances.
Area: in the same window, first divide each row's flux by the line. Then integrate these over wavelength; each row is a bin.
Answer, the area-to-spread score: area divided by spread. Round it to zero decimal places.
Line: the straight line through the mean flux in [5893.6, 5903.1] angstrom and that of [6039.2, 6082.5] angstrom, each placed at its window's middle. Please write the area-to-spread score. 52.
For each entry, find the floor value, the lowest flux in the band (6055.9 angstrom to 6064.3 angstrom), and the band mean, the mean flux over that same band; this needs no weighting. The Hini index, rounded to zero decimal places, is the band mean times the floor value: 81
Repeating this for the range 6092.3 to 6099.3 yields 81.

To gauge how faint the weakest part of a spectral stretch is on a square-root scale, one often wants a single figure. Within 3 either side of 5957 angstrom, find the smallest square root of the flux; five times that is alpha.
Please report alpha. 15.1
